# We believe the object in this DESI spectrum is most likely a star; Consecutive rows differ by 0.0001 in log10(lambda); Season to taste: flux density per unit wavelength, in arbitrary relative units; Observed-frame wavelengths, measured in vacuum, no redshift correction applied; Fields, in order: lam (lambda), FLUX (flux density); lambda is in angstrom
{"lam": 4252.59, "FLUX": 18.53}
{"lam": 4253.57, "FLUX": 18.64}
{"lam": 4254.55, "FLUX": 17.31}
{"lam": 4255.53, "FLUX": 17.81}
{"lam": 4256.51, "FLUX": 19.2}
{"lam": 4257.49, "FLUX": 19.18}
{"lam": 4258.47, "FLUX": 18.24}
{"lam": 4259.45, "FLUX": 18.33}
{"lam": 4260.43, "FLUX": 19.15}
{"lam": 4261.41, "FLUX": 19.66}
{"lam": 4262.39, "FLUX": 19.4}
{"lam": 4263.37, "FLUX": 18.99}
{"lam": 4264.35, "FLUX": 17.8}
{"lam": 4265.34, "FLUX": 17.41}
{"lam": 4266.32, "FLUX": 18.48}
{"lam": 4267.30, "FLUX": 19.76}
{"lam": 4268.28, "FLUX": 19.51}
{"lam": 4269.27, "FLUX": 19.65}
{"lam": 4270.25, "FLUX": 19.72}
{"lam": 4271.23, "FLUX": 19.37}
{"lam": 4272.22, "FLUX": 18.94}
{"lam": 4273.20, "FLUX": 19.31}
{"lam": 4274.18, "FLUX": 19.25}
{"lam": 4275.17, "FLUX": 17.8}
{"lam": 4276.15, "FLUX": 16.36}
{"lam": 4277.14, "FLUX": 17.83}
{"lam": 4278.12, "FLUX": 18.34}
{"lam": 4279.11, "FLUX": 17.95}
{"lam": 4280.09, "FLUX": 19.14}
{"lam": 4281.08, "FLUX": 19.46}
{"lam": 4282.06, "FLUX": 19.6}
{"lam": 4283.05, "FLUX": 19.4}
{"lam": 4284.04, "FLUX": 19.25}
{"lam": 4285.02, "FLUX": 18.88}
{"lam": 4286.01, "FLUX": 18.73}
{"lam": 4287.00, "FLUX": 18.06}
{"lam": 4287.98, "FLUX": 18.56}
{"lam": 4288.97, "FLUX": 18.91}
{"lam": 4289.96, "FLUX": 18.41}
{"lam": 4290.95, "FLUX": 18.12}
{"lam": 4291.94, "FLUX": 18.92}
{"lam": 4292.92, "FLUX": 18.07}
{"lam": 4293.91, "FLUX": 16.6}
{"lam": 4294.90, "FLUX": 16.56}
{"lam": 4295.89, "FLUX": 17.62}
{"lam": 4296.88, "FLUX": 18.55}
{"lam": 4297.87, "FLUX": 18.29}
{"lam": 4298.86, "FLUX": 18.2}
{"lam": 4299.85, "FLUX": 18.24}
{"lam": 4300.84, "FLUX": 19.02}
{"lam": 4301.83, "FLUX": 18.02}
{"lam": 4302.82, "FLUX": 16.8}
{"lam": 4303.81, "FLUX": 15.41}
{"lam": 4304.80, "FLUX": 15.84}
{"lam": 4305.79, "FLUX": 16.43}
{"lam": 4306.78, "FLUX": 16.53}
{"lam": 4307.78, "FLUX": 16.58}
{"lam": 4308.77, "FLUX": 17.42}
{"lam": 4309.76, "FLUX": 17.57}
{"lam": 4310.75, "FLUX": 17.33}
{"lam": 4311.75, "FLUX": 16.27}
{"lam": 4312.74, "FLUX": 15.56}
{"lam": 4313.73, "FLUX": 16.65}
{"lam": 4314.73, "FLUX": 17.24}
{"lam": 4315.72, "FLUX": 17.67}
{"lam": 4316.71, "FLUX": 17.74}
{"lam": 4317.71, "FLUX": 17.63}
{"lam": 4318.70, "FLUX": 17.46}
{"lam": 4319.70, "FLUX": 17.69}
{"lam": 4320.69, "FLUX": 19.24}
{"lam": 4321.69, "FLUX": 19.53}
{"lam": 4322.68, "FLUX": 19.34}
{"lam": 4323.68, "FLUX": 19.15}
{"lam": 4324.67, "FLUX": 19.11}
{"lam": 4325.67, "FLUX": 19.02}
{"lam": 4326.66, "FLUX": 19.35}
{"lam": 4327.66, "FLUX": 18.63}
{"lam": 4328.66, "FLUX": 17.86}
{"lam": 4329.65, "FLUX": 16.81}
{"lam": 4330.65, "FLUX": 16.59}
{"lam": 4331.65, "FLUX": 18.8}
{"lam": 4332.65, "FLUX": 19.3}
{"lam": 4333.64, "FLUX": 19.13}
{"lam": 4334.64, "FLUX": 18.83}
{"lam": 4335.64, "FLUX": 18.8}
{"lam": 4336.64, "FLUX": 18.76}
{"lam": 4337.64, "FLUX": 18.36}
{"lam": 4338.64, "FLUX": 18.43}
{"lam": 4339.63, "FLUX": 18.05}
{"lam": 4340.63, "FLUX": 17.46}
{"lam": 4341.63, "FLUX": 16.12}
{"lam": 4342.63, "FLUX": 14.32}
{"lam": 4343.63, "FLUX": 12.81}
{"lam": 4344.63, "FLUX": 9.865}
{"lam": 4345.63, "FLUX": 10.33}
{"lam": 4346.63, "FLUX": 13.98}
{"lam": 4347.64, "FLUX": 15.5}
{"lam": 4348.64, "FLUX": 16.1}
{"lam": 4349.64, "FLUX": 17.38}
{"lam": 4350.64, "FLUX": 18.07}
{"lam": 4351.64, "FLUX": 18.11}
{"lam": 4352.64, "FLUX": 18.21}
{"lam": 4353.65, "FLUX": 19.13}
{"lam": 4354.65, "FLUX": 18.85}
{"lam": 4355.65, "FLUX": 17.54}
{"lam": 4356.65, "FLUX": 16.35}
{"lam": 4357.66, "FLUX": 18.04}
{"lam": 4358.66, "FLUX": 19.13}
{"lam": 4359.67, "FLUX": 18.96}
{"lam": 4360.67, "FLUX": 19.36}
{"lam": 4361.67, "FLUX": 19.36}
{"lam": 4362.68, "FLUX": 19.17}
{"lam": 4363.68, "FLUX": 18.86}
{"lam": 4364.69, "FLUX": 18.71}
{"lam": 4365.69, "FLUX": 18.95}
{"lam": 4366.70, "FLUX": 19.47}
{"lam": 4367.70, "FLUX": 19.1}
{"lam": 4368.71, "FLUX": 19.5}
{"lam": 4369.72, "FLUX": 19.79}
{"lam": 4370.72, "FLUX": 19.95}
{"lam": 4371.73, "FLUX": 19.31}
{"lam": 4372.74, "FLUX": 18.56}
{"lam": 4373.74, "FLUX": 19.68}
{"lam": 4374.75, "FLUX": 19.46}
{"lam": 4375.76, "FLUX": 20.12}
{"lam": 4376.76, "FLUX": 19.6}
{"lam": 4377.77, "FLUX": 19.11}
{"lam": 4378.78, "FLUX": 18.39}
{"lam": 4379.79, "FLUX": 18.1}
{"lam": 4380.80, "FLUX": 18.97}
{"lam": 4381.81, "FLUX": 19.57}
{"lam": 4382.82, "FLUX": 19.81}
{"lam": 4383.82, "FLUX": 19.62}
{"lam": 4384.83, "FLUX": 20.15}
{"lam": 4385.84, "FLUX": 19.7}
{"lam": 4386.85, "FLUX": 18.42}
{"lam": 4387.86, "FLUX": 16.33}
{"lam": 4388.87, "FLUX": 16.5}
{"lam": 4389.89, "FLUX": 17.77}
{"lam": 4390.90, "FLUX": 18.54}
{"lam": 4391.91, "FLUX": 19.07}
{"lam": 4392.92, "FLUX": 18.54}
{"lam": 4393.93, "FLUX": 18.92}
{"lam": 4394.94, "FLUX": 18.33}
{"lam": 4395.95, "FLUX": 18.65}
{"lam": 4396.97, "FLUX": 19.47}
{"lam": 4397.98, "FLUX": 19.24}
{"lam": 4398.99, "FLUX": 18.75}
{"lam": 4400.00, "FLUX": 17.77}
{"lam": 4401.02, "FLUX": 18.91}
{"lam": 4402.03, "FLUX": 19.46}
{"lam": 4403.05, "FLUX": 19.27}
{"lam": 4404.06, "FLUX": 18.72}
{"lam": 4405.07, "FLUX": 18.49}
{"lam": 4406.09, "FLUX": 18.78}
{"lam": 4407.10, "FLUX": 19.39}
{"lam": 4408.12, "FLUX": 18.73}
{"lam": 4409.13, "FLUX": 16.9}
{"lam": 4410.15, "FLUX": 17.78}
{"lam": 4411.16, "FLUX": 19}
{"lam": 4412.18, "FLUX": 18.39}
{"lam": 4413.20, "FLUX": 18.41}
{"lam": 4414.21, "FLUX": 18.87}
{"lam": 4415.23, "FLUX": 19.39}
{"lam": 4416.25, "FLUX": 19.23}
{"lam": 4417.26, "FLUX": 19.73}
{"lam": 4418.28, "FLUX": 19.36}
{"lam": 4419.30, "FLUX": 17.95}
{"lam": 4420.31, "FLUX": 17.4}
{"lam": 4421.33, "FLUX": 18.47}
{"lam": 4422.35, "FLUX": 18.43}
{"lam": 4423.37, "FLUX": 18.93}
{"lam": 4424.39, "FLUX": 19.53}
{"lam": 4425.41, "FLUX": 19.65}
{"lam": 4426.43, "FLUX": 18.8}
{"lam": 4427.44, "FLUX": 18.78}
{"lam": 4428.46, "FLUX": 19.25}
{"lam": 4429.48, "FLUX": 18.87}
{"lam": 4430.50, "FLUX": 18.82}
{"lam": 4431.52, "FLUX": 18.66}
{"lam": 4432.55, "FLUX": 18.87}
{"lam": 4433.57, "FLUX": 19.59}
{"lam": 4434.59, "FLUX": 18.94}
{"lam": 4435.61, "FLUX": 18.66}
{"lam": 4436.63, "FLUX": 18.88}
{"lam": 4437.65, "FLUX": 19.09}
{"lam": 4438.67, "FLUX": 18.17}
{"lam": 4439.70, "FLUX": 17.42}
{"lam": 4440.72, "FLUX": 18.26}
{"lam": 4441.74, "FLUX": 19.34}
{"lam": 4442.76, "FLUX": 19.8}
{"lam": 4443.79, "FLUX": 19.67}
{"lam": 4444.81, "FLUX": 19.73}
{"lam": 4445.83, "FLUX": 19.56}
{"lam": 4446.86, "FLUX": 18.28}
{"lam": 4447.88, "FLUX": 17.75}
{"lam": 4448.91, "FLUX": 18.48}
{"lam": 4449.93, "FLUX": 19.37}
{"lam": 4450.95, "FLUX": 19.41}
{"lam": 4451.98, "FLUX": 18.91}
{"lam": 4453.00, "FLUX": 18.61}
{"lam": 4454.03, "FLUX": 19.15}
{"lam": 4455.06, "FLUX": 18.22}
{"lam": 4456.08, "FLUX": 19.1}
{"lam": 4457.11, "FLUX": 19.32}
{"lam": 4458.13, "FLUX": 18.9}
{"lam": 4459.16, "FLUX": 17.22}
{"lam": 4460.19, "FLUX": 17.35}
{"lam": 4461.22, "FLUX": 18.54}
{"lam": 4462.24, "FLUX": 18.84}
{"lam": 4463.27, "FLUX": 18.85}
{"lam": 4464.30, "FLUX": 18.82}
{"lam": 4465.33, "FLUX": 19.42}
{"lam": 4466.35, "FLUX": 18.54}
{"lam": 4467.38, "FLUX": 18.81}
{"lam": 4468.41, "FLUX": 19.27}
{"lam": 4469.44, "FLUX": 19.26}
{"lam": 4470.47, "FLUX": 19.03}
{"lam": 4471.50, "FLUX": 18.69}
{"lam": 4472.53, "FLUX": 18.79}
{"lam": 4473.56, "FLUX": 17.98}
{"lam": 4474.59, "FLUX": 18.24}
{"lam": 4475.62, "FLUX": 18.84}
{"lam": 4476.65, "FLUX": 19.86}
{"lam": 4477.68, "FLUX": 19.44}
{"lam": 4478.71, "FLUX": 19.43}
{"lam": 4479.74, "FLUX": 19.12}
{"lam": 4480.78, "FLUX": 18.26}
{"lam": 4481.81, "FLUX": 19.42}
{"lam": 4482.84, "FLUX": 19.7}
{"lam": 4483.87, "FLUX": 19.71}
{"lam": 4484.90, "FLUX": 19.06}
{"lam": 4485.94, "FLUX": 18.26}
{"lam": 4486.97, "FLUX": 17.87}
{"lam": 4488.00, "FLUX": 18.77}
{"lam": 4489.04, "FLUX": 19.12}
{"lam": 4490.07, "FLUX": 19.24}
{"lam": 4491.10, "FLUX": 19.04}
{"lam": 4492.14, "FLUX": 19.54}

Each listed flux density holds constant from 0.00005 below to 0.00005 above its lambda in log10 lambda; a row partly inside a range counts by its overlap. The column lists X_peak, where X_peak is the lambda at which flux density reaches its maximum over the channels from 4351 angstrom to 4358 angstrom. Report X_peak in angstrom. 4353.65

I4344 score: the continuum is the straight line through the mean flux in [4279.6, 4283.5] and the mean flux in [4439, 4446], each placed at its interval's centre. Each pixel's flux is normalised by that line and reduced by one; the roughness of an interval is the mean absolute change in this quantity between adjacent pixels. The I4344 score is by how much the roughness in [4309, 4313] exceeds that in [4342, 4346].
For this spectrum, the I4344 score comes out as -0.05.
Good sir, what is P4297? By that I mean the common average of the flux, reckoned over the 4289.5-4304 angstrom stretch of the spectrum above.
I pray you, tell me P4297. 17.8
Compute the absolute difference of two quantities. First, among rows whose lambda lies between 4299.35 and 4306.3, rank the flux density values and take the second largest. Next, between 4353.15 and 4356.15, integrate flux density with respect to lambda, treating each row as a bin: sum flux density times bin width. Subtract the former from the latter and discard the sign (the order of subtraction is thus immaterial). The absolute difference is 37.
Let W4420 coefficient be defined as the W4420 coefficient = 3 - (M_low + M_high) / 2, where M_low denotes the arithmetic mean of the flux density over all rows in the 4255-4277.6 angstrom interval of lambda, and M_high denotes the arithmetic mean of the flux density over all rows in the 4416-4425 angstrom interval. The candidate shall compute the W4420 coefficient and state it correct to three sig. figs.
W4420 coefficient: -15.8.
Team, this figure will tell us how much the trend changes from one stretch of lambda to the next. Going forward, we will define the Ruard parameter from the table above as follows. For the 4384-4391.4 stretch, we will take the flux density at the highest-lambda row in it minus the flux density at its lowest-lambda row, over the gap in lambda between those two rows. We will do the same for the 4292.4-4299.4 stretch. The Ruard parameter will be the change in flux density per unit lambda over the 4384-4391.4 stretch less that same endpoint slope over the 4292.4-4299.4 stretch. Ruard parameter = -0.29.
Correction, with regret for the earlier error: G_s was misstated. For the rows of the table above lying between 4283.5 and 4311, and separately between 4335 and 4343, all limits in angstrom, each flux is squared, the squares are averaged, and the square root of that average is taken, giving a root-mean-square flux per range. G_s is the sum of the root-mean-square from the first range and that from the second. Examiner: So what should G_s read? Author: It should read 35.4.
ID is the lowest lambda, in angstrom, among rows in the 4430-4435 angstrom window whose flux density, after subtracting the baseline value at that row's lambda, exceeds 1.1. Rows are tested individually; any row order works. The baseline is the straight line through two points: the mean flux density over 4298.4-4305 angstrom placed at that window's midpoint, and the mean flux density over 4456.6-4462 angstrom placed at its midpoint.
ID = 4433.57 angstrom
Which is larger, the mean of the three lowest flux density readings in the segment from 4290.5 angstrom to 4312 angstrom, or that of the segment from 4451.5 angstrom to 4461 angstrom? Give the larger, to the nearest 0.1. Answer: 17.6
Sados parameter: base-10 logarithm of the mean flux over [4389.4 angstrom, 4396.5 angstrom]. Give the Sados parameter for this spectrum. 1.27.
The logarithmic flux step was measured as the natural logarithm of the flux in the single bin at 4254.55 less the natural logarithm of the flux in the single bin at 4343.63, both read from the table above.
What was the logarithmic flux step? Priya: 0.301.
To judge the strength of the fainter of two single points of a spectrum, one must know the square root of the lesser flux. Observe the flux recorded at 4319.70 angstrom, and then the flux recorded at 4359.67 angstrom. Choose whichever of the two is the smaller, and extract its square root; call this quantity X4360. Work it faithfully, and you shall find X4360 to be 4.21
